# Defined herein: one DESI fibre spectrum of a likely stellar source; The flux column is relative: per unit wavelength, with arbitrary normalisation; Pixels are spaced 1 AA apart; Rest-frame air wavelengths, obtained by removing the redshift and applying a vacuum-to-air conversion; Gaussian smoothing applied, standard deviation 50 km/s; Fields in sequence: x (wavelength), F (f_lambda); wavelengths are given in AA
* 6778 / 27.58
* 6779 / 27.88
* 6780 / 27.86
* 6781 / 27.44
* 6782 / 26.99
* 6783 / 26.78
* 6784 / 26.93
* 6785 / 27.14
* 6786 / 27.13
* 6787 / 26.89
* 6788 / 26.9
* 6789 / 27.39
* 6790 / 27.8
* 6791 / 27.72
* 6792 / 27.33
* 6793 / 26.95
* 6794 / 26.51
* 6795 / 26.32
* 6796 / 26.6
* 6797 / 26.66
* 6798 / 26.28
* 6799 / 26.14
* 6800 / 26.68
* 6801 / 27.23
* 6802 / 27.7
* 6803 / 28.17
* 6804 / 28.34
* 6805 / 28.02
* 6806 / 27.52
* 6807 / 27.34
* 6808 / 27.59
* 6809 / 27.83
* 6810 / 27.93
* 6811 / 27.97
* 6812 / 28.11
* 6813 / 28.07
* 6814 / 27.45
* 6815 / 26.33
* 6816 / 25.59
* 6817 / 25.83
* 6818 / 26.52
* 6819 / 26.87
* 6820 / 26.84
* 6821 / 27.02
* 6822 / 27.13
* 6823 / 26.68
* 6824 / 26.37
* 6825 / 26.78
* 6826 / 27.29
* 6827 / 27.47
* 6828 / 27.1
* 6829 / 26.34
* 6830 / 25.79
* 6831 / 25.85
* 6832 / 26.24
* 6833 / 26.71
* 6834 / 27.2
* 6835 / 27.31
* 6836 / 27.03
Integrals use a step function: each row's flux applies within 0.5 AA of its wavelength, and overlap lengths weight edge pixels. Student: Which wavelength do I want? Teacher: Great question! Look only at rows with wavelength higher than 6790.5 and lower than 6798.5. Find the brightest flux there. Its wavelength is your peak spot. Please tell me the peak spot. 6791 AA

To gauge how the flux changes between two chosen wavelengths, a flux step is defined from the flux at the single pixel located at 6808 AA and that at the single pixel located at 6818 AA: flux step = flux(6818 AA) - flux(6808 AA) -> -1.1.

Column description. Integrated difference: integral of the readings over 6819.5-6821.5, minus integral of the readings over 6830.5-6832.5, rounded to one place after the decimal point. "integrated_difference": 1.8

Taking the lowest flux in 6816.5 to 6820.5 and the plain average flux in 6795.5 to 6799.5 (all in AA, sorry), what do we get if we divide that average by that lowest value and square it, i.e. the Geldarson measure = 1.05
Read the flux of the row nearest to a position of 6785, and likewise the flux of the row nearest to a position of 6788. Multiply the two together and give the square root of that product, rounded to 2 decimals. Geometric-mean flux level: 27.02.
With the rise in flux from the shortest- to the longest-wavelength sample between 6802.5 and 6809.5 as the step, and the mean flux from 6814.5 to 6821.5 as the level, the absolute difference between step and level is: 26.8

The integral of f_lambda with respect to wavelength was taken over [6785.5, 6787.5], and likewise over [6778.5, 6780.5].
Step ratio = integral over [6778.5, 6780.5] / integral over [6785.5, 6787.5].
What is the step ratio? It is 1.03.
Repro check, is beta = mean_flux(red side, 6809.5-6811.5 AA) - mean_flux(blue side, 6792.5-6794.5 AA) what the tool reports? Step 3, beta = 1.2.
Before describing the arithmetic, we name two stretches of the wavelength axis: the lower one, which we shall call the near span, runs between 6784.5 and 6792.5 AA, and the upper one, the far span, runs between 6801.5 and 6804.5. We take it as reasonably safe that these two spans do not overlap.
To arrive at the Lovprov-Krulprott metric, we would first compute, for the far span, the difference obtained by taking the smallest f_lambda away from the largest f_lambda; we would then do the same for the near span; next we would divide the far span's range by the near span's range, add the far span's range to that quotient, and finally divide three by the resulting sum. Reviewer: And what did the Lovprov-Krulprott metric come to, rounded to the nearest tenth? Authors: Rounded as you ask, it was 2.2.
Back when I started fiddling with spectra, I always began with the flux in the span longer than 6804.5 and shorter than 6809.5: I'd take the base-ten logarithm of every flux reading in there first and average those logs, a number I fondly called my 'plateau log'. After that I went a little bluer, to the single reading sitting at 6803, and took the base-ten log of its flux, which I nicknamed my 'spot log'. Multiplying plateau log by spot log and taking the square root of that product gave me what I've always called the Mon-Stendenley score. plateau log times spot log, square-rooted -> 1.446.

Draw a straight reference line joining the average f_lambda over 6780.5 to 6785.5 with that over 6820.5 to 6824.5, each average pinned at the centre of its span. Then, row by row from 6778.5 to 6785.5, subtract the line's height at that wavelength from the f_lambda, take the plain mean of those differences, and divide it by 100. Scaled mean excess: 0.0023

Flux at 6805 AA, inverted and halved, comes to 0.0178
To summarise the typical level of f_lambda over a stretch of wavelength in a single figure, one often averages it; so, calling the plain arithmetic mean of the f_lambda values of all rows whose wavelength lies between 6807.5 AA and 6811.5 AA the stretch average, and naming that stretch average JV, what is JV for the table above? 27.8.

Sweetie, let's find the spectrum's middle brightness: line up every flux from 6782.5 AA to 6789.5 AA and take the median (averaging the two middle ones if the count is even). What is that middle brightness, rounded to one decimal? 26.9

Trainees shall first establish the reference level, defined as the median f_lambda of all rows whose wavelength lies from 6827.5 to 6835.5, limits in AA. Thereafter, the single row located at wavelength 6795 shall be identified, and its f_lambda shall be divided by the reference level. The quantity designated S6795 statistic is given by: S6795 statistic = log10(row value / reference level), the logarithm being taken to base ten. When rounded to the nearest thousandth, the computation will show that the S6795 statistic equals -0.003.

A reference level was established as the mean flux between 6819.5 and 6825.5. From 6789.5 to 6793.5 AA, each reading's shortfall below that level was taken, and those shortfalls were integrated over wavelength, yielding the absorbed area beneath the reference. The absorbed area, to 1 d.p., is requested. -2.6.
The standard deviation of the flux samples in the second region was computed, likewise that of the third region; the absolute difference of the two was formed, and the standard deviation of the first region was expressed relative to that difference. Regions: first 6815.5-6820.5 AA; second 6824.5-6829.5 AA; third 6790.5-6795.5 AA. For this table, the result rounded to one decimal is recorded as 4.6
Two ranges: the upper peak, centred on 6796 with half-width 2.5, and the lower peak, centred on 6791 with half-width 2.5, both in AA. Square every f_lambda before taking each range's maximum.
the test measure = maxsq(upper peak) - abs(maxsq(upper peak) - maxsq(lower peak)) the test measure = 649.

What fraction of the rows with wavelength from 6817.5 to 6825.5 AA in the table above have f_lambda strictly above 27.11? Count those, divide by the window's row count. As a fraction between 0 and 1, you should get 0.1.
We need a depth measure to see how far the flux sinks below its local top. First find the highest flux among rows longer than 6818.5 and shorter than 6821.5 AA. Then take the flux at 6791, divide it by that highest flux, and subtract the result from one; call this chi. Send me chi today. -0.026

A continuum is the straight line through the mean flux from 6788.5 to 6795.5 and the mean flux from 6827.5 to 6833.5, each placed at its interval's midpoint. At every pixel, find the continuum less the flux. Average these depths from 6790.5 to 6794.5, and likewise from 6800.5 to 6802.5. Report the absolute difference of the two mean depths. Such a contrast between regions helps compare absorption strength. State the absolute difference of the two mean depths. 0.53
